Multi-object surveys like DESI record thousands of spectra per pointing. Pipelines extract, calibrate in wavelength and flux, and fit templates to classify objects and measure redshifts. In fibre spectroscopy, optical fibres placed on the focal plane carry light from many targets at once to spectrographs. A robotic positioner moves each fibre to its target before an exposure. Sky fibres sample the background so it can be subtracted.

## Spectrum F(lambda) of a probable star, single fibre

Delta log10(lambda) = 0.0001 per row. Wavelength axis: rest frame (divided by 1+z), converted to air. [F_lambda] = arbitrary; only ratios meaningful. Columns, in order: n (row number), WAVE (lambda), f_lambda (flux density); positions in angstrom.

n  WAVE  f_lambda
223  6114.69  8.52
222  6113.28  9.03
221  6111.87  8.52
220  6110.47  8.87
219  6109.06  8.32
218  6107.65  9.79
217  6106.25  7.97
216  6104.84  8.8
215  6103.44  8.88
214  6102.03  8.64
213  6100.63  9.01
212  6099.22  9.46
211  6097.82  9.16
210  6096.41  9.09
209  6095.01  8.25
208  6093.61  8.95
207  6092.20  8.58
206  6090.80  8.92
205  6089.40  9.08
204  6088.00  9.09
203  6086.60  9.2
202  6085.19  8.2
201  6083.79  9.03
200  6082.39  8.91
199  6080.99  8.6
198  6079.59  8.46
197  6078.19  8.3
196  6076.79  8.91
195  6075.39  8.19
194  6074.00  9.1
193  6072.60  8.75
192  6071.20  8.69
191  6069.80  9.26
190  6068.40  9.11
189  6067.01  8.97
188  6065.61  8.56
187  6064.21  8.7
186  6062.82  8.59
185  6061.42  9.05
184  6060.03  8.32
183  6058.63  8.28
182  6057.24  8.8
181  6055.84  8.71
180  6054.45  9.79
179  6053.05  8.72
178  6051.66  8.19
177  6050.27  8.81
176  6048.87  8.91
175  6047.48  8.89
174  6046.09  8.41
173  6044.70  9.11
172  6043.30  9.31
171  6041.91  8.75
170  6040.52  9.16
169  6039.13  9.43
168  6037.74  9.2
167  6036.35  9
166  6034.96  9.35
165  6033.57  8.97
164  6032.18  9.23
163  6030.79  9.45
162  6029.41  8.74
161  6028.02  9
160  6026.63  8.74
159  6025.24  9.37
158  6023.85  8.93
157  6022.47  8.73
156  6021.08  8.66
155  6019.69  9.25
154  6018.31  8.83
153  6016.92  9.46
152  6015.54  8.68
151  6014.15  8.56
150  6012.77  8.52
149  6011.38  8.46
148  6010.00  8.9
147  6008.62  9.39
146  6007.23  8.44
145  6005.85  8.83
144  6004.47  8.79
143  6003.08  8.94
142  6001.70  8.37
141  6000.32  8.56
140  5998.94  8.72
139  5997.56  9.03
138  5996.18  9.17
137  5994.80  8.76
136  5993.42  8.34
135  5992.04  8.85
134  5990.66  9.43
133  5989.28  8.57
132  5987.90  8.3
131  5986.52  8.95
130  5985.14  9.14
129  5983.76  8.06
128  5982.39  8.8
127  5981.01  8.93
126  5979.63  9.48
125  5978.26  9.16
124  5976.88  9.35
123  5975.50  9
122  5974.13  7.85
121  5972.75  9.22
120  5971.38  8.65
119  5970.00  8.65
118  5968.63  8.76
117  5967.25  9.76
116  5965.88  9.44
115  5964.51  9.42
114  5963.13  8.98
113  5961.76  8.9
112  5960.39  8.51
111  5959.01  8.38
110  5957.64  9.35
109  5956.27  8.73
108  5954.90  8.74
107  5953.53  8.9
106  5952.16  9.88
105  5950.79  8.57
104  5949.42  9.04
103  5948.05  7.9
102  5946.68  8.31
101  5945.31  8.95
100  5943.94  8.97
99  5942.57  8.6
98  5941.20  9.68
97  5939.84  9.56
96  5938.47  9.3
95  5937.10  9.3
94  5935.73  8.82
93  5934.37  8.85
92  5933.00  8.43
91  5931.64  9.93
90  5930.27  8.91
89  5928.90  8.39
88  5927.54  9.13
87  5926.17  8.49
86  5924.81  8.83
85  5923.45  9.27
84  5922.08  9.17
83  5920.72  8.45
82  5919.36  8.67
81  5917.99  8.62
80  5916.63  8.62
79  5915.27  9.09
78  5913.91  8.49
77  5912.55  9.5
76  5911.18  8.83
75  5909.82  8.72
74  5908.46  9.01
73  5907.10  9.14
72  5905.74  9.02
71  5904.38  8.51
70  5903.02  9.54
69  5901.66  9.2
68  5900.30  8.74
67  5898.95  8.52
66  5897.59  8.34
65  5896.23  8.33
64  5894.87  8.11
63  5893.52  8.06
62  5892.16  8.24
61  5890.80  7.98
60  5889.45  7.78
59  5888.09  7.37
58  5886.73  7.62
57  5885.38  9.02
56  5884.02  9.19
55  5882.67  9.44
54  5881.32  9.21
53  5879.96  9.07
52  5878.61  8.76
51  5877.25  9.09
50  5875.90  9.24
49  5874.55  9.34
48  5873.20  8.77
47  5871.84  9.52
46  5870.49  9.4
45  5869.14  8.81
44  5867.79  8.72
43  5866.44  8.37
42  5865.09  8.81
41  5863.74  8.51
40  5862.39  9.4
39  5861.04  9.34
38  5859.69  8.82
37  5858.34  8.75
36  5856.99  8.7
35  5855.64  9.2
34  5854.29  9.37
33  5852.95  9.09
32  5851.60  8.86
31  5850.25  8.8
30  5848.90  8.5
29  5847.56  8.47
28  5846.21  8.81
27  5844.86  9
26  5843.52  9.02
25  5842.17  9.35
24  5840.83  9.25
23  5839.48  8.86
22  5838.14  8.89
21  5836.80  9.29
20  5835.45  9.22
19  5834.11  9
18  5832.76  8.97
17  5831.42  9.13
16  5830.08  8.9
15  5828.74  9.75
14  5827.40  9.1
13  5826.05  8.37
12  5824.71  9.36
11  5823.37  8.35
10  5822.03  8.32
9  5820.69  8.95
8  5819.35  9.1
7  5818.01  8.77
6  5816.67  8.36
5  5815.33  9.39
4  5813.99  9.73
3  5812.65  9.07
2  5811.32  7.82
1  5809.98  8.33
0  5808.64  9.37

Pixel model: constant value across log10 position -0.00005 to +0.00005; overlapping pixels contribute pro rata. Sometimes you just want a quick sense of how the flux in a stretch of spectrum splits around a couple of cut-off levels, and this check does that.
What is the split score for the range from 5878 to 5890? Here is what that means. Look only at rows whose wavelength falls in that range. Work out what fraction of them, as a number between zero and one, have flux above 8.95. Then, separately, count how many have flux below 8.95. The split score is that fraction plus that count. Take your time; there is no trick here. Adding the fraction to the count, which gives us 4.6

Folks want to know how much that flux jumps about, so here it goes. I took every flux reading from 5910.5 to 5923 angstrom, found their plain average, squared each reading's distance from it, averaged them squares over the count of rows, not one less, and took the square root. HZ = 0.33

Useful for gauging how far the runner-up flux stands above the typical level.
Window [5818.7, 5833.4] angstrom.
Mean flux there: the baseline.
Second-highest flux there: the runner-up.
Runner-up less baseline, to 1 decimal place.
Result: 0.4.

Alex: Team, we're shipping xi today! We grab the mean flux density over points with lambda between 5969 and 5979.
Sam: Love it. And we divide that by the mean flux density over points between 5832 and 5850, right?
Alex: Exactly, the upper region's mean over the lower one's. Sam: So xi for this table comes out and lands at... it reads 0.99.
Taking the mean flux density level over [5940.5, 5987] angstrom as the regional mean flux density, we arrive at 8.91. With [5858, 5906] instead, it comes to 8.75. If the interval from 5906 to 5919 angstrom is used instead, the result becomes 8.89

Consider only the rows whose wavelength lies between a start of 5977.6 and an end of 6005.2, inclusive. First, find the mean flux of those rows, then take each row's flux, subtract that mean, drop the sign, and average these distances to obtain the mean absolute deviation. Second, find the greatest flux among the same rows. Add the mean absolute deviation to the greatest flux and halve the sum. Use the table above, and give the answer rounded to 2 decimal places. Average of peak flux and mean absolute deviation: 4.89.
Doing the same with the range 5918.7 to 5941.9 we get 5.16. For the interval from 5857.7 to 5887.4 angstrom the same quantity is 4.93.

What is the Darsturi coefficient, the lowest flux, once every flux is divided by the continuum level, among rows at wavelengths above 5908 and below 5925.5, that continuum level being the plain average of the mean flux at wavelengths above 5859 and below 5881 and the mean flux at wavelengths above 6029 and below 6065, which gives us 0.943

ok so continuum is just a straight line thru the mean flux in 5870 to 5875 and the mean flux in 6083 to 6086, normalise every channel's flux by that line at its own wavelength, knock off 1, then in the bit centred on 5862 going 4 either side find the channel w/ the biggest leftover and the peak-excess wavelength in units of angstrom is 5862.39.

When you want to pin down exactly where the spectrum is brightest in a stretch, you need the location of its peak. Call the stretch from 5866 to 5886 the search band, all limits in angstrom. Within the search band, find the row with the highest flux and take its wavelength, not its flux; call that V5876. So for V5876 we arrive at 5871.84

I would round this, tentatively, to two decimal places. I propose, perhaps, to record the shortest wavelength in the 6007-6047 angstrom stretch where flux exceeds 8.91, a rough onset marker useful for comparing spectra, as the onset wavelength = 6008.62 angstrom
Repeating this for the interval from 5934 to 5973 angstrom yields 5937.10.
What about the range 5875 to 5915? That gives 5875.90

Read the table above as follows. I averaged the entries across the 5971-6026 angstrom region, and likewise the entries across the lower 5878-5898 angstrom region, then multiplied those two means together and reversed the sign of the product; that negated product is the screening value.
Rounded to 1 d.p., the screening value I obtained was -74.5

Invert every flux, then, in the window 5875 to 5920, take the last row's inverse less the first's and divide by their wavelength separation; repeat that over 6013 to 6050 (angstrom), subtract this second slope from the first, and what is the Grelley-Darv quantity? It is 0.0003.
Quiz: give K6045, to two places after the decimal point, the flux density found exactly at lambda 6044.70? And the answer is 9.11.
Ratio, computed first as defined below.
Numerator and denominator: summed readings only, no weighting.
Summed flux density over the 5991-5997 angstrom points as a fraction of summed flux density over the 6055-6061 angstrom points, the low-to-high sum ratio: 1.030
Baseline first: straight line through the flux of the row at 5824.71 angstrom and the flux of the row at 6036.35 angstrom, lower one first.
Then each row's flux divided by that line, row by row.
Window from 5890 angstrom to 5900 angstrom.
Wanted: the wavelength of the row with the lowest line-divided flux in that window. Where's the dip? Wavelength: 5890.80 angstrom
